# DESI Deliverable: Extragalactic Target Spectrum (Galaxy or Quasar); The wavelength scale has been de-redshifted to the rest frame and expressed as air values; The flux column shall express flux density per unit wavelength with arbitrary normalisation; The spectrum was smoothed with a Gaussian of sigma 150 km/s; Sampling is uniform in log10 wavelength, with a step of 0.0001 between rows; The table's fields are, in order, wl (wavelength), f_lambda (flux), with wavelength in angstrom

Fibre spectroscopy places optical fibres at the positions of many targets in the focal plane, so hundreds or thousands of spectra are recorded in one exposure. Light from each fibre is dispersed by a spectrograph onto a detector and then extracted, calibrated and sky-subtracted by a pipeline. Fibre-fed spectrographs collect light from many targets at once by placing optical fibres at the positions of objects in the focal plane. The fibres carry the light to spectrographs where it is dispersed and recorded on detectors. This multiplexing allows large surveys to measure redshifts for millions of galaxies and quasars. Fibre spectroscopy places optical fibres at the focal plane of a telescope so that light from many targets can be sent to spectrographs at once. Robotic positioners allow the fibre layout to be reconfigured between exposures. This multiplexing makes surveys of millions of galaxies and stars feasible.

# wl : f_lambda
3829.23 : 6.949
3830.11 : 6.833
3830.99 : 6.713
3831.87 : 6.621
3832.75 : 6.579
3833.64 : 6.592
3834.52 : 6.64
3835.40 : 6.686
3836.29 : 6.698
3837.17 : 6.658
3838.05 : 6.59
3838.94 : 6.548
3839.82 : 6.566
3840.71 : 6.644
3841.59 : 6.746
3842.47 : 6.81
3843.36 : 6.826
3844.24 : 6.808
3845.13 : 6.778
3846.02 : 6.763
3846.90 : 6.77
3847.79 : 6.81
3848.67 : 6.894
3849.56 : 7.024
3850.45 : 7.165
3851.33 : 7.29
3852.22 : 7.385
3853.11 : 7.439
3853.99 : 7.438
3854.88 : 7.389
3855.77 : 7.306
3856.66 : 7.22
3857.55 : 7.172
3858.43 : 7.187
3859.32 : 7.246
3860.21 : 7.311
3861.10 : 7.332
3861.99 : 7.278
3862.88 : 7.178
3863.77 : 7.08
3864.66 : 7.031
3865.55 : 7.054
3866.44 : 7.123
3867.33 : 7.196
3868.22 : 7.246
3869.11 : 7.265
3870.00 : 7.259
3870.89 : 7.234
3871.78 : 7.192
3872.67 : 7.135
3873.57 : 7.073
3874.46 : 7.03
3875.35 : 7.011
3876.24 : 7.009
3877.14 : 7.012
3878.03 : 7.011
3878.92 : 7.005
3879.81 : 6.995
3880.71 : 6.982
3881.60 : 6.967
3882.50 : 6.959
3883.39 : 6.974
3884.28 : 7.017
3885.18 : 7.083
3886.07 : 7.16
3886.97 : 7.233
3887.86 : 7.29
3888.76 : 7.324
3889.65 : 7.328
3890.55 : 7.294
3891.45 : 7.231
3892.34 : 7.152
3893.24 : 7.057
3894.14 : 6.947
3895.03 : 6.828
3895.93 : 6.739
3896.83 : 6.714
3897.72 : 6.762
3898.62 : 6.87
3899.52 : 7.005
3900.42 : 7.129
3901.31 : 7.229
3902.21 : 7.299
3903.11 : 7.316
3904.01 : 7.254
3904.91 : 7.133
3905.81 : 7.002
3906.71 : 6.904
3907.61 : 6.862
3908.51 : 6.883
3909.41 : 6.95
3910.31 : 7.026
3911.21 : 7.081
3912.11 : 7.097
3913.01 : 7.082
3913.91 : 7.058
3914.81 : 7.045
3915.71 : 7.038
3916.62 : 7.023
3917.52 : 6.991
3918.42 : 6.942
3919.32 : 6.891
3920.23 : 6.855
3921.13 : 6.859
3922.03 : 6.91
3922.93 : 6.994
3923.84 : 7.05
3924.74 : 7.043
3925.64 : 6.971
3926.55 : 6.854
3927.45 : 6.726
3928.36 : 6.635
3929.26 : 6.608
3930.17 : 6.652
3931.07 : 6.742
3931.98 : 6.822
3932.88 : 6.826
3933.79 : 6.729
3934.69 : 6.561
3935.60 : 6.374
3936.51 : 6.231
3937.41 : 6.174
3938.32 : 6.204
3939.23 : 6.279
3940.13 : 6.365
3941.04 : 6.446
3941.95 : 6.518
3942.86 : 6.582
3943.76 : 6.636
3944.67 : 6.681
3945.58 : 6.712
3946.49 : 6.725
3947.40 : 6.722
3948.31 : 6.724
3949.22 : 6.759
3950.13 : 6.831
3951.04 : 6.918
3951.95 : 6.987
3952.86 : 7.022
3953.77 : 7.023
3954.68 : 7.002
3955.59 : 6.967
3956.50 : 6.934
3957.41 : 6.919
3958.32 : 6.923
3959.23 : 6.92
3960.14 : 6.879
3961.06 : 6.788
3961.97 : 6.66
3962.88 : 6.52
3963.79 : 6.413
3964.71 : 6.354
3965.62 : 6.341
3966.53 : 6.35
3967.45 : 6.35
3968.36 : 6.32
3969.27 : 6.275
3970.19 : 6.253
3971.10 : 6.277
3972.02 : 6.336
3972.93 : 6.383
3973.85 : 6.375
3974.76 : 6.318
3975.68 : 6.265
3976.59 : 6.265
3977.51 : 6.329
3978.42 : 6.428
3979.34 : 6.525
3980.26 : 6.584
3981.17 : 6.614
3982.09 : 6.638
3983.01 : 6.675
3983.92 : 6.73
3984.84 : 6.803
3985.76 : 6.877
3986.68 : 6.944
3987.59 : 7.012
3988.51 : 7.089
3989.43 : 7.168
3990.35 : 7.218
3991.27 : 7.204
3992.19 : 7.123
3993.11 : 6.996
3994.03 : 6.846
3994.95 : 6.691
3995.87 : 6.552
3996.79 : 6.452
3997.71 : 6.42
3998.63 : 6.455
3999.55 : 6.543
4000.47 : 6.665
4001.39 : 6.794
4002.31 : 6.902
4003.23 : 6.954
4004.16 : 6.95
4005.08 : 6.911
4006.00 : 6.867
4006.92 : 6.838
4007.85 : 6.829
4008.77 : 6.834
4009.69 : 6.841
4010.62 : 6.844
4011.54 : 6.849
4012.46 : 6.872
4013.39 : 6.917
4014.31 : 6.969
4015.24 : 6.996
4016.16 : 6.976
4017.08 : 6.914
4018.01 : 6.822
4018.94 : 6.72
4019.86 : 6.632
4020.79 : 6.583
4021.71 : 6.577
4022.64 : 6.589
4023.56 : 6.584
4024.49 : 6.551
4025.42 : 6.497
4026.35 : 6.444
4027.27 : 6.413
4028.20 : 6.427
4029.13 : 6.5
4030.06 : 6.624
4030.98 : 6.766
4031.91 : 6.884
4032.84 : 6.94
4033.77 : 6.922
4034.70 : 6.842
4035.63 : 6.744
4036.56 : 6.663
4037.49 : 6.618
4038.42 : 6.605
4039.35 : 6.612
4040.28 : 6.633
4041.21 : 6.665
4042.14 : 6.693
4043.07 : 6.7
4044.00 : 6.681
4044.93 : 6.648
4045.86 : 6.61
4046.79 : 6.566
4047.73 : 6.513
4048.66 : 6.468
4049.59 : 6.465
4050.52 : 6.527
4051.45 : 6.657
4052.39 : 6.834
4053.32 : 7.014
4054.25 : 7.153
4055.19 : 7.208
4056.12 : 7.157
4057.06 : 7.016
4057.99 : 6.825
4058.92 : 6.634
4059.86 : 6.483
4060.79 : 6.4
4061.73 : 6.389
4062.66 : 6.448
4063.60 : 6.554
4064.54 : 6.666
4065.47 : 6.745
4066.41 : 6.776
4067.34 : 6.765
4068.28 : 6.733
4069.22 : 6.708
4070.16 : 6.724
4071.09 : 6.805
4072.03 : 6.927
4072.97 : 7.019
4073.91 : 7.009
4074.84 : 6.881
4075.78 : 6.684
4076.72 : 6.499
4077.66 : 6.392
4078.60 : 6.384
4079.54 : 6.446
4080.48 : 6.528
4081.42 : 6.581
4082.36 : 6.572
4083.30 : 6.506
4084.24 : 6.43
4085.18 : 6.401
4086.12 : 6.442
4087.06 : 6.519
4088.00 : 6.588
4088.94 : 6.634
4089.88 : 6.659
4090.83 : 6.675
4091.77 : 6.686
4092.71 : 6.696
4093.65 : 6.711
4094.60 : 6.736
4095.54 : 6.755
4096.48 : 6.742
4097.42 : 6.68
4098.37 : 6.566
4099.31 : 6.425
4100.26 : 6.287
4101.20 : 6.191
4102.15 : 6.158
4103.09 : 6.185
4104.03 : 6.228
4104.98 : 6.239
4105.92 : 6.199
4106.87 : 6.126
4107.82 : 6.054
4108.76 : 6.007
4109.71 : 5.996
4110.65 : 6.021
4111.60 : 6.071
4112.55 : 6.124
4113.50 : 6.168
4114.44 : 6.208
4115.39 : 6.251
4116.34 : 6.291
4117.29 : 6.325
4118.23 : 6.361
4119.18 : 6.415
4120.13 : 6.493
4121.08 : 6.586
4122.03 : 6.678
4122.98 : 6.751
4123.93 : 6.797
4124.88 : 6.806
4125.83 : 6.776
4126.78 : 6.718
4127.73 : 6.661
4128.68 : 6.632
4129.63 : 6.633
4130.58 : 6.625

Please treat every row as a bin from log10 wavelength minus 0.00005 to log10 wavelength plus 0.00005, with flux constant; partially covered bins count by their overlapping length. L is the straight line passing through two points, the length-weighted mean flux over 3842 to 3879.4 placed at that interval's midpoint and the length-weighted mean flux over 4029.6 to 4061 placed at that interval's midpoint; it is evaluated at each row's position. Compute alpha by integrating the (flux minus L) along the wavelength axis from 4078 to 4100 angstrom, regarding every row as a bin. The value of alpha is -1.4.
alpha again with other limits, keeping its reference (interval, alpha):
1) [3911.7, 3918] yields 0.3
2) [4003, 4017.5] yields 1.3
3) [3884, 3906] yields 1.2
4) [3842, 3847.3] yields -1.9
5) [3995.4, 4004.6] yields -1.5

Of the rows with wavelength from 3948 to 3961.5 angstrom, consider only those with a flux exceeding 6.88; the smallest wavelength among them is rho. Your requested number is 3951.04 angstrom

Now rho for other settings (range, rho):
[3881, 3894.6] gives 3881.60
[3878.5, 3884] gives 3878.92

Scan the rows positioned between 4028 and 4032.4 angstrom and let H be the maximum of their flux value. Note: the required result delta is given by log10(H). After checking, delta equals 0.838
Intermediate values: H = 6.884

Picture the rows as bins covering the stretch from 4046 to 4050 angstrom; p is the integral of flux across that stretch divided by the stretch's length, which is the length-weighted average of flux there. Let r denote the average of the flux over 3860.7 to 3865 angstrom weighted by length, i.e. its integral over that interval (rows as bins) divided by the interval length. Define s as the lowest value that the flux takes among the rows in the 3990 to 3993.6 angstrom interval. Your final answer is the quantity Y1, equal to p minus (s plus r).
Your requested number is -7.7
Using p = 6.51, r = 7.2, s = 6.996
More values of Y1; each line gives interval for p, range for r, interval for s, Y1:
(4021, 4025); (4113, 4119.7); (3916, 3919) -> -6.7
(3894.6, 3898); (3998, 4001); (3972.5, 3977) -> -6.1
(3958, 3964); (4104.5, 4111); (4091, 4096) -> -6.0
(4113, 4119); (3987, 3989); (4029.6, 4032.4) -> -7.4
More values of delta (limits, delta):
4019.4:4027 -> 0.822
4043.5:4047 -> 0.825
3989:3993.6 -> 0.858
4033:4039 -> 0.840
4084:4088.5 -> 0.819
